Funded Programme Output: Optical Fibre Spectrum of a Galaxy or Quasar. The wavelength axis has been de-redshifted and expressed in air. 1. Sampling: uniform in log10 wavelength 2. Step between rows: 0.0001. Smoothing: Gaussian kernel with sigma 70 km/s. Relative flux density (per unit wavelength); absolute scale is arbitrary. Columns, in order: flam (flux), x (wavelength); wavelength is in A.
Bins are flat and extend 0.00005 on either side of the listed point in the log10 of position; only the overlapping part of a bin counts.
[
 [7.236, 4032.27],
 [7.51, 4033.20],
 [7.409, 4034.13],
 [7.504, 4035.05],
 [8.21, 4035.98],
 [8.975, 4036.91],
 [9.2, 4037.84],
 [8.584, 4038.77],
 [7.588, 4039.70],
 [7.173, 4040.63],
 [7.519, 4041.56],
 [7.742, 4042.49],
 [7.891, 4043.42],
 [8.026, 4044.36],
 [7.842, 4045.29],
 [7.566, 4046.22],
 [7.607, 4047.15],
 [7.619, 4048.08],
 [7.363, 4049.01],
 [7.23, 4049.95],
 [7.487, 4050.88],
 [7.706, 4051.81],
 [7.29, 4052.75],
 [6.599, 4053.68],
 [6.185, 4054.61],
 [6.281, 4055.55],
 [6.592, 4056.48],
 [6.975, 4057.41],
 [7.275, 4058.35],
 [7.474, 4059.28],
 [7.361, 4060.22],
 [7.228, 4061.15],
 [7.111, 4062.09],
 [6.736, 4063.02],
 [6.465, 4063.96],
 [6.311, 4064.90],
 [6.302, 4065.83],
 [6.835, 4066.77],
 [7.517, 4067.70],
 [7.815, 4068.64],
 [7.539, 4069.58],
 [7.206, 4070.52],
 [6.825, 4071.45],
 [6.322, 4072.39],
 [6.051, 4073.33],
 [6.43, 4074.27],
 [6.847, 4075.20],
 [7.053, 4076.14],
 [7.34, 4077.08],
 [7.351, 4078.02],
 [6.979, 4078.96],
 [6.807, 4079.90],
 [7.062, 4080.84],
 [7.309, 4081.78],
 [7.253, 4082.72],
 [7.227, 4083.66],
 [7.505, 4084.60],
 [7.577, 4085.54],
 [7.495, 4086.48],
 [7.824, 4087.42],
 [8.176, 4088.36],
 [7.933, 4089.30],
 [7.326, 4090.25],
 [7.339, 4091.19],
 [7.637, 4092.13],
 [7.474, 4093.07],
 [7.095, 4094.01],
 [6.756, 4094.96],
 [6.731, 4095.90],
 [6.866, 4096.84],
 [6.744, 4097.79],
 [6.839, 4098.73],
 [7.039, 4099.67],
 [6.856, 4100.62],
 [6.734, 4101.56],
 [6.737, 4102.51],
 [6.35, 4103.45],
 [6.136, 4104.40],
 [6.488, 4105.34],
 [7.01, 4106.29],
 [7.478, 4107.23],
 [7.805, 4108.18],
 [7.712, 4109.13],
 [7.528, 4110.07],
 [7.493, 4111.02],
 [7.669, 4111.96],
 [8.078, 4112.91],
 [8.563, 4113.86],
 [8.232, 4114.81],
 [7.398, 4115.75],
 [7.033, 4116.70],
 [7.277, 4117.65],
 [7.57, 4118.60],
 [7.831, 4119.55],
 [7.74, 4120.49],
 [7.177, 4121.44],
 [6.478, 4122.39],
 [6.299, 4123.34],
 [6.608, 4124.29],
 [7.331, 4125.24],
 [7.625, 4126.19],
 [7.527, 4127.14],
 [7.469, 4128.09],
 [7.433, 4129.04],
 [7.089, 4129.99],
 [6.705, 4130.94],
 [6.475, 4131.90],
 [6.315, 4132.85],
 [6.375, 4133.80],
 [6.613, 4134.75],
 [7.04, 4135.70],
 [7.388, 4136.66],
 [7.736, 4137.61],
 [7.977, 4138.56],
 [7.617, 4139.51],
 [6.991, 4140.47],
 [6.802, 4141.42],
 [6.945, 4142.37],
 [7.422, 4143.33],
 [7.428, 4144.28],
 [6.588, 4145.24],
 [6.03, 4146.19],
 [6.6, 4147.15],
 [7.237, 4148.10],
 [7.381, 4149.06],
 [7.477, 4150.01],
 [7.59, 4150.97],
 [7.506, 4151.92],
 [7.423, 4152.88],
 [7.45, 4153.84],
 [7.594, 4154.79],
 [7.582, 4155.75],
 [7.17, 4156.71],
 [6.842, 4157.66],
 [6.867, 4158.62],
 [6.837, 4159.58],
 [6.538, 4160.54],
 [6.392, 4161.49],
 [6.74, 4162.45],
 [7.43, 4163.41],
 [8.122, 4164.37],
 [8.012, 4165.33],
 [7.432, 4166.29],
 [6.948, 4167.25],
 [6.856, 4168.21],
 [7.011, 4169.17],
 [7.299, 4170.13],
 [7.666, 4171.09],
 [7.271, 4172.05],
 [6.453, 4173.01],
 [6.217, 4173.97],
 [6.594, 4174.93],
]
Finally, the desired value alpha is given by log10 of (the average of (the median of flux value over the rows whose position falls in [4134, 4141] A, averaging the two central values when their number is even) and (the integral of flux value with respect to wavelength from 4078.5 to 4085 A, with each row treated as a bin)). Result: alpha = 1.43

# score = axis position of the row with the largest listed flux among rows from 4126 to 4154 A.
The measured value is 4138.56 A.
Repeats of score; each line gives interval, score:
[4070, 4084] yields 4078.02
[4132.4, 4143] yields 4138.56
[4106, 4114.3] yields 4113.86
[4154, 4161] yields 4154.79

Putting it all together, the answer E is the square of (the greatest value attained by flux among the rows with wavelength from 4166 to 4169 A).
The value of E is 55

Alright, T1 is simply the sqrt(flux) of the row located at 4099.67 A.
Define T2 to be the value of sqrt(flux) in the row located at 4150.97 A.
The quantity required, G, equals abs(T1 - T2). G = 0.102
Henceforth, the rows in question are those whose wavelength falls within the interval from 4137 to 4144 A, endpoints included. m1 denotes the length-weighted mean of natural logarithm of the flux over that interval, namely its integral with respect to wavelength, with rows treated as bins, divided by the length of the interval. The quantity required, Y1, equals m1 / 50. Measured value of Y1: 0.0399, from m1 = 2.00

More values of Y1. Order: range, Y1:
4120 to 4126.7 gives 0.0390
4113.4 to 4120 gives 0.0408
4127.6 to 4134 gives 0.0385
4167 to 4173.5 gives 0.0391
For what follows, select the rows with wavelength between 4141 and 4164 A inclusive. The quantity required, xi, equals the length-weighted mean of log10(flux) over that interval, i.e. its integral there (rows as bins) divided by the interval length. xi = 0.849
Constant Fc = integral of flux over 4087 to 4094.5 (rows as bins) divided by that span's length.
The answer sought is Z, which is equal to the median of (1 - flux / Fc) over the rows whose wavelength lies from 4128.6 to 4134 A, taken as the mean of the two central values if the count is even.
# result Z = 0.132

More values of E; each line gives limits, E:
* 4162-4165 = 66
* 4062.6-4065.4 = 45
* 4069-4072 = 57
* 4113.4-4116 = 73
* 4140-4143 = 49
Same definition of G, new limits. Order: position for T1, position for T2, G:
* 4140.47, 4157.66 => 0.028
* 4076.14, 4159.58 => 0.041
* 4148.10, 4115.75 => 0.030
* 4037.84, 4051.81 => 0.257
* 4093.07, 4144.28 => 0.008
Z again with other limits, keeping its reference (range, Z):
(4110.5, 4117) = -0.010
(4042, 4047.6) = -0.026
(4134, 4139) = 0.027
